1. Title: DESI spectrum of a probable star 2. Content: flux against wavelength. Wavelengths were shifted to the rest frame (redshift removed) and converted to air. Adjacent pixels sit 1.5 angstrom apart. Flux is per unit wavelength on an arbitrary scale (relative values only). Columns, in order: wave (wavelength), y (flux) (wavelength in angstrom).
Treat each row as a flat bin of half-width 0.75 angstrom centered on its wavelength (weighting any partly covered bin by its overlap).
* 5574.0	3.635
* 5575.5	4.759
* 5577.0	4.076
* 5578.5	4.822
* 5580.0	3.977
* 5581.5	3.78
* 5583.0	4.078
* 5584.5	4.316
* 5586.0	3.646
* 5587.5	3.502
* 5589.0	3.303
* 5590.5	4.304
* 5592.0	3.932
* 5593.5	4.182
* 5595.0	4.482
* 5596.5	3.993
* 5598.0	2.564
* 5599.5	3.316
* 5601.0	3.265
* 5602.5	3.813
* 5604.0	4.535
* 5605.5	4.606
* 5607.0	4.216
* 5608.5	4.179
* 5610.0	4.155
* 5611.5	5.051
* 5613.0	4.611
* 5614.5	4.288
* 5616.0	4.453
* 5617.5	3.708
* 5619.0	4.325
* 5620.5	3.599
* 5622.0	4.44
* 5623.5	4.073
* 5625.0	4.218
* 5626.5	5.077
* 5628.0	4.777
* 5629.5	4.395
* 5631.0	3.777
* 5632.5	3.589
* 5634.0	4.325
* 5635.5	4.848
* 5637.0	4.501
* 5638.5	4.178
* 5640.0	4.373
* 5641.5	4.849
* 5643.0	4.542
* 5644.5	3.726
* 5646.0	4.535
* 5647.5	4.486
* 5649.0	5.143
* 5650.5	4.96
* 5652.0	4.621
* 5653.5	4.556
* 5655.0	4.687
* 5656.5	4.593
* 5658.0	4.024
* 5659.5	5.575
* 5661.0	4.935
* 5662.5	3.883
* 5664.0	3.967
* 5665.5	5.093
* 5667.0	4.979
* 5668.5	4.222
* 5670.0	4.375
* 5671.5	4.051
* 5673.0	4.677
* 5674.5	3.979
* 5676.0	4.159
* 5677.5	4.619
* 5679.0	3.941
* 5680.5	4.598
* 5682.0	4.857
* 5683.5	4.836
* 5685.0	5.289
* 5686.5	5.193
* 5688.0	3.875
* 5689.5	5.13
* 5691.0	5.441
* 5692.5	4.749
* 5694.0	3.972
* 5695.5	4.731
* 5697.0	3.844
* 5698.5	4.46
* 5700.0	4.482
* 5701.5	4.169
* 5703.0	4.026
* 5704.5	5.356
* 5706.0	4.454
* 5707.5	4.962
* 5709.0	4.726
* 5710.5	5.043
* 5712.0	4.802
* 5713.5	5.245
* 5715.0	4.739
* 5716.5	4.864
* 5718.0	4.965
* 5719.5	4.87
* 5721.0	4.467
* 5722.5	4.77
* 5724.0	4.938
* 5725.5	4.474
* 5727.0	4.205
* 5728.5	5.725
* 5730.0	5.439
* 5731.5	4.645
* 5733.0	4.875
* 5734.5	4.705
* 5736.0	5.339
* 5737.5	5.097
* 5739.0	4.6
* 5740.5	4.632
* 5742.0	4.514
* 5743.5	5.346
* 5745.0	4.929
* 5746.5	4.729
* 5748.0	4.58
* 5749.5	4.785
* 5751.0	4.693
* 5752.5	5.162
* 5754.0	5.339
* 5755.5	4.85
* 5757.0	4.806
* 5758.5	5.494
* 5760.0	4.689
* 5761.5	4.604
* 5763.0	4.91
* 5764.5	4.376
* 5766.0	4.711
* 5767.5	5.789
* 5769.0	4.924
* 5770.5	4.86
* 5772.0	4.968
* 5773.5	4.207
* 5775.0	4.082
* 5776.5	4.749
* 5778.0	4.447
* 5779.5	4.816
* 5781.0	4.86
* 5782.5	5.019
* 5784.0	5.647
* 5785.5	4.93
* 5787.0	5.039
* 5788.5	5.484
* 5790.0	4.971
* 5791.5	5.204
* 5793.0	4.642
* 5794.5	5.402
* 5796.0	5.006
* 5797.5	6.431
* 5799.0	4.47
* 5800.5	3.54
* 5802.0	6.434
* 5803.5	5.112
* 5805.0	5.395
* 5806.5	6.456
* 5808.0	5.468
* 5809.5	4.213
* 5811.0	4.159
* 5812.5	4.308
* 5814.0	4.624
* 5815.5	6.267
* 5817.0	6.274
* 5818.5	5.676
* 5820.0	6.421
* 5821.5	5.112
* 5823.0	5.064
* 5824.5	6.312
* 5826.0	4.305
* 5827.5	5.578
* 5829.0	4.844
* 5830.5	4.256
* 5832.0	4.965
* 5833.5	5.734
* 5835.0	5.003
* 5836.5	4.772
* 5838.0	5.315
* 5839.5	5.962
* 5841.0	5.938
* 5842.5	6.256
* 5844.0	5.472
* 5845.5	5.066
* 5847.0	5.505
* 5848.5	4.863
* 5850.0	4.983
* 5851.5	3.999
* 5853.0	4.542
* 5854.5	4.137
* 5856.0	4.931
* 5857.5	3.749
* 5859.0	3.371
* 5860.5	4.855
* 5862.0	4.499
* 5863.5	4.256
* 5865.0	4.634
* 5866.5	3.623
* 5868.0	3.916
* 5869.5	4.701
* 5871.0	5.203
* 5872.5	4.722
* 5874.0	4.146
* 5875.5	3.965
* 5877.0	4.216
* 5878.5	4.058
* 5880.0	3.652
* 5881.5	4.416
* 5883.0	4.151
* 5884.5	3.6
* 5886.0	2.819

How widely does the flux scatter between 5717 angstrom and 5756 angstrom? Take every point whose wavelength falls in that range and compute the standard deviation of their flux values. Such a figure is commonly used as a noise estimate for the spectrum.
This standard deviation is 0.35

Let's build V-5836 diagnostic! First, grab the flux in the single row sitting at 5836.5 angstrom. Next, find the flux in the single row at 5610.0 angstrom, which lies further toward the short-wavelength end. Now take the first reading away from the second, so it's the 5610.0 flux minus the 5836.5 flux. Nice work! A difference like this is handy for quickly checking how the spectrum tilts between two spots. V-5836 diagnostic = -0.6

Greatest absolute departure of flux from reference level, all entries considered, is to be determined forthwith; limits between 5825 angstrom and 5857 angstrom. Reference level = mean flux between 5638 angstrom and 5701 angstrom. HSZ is 1.7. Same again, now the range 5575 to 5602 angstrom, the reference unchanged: 2.0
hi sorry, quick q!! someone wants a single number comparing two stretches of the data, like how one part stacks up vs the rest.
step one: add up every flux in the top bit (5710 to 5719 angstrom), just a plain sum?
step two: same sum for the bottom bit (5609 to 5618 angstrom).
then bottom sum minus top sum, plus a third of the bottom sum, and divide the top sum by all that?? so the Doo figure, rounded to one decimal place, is 5.5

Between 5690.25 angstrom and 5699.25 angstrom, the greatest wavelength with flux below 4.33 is 5697.0 angstrom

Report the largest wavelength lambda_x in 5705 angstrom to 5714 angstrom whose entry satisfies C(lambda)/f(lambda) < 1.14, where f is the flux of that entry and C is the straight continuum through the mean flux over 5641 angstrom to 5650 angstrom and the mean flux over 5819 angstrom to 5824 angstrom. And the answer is 5713.5 angstrom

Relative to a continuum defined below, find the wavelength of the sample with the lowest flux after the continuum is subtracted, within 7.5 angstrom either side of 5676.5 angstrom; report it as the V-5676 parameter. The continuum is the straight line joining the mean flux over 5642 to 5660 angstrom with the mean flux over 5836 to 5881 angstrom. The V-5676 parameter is 5679.0 angstrom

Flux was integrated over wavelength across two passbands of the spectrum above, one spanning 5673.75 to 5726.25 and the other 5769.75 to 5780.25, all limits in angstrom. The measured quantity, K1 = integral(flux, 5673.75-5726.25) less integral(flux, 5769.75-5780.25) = 196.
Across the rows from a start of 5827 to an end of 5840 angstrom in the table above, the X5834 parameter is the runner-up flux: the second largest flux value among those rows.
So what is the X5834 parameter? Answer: 5.734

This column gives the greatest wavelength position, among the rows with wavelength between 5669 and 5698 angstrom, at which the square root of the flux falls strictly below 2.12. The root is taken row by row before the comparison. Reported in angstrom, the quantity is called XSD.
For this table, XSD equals 5697.0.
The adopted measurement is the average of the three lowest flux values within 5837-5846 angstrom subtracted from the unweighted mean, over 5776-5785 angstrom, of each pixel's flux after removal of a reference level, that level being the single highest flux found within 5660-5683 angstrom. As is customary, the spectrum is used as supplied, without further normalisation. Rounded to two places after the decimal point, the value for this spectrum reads -5.45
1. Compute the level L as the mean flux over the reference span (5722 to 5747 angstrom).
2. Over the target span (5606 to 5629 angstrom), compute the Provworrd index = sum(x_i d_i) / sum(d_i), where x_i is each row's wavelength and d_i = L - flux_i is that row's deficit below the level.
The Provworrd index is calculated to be 5616.8 angstrom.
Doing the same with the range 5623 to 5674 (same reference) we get 5645.6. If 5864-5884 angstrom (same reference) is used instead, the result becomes 5874.9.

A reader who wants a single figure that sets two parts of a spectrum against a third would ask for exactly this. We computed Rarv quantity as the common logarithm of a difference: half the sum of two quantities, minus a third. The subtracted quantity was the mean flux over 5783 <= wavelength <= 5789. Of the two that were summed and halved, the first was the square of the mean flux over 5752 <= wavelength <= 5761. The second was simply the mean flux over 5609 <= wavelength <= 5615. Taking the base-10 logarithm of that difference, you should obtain 0.99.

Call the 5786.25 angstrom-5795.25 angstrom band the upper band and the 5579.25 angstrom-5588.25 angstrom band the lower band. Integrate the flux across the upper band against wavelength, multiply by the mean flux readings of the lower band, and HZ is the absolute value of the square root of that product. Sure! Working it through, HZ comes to 13.4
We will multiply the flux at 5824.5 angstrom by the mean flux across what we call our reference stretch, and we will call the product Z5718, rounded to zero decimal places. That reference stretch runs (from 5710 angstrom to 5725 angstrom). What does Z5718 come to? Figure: 31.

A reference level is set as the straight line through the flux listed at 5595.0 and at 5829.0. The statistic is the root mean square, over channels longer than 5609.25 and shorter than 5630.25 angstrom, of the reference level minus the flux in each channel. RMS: 0.44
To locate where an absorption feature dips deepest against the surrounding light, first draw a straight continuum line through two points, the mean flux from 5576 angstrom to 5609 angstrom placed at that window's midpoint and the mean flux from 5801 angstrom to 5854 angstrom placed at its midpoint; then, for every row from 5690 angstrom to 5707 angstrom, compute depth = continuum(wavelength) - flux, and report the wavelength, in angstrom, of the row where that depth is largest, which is 5697.0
